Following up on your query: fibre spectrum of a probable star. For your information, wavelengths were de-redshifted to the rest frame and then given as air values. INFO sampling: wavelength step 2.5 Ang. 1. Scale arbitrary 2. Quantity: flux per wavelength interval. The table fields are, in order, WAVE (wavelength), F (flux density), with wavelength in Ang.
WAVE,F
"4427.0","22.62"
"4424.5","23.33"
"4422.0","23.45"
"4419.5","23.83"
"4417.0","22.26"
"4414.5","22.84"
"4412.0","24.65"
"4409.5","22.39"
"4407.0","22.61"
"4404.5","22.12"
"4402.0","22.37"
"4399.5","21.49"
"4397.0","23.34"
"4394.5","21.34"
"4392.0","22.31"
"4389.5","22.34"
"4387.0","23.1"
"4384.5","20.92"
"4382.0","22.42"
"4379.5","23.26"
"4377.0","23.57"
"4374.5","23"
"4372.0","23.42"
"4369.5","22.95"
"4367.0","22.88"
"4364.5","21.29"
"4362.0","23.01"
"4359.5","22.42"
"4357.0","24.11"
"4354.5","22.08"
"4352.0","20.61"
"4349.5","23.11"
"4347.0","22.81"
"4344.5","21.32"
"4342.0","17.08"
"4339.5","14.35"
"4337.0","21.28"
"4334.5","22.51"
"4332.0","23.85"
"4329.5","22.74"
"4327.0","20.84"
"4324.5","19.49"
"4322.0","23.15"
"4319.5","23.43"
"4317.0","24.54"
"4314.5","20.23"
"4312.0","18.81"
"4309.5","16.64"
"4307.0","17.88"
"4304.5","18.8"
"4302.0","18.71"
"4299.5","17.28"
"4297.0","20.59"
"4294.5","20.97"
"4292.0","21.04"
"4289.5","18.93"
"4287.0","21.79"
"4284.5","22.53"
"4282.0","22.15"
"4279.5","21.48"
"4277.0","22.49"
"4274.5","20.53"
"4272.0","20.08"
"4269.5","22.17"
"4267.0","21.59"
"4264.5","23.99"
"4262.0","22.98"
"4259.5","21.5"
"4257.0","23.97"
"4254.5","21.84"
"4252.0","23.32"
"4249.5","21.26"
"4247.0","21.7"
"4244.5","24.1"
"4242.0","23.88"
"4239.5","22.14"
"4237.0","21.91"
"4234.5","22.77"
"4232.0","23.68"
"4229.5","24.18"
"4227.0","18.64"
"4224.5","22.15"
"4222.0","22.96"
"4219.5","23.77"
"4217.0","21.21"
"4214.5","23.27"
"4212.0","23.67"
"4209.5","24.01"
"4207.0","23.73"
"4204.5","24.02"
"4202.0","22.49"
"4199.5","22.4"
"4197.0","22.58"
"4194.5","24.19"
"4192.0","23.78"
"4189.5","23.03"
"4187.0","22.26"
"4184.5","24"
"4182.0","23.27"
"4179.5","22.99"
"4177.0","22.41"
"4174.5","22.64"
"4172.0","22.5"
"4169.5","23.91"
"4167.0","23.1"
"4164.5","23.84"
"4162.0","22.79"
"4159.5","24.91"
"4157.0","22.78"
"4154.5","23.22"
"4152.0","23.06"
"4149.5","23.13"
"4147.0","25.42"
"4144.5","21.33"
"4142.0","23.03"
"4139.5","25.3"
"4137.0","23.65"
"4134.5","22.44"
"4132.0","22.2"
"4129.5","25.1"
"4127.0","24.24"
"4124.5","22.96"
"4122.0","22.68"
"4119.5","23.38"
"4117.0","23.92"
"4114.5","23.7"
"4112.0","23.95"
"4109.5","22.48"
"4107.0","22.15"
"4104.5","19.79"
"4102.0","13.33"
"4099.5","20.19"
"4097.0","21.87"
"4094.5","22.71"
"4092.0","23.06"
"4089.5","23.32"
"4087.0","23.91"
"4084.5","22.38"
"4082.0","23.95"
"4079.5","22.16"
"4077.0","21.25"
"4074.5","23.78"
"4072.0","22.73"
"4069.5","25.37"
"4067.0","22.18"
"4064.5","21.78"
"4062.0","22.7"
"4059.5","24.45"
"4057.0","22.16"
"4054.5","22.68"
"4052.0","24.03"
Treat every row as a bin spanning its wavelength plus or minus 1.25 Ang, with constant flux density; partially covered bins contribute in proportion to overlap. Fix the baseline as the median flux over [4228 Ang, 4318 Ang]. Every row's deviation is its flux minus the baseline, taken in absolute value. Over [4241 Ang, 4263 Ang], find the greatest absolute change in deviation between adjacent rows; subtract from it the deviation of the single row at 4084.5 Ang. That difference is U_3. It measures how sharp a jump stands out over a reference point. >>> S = 1.7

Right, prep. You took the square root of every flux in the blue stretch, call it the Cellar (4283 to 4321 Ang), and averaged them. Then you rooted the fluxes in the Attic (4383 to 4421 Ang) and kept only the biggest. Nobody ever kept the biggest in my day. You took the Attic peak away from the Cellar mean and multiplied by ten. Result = -4.8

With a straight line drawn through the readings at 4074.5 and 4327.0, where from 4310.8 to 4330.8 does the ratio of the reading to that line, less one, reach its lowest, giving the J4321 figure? 4312.0 Ang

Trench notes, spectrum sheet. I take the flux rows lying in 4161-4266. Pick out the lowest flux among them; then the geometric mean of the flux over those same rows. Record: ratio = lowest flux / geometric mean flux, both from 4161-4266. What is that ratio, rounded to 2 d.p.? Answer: 0.81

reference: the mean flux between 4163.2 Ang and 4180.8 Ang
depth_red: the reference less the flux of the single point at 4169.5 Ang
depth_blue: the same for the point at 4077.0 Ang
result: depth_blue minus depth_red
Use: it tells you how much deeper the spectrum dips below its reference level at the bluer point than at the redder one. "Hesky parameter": 2.7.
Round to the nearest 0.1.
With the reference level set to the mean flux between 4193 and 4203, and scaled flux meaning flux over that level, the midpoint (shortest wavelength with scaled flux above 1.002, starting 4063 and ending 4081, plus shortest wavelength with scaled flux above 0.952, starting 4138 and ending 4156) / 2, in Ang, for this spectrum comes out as 4104.5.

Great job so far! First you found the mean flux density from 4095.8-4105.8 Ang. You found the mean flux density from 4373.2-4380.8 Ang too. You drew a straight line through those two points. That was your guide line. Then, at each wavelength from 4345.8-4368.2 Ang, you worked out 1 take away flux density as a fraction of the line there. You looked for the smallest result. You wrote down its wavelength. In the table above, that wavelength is 4357.0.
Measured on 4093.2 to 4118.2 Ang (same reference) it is 4112.0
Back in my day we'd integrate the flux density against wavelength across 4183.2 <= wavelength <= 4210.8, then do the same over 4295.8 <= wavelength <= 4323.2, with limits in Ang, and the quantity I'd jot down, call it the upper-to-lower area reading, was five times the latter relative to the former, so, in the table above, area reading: 4.3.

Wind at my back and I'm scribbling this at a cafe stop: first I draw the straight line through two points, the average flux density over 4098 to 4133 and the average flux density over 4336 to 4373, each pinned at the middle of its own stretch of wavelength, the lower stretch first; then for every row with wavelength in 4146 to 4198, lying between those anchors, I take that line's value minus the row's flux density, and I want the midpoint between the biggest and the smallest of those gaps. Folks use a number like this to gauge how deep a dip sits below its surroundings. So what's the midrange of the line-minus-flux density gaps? -1.83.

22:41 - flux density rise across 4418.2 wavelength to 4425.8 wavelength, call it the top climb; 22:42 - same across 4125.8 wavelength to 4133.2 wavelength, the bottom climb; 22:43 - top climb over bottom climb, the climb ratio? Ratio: 0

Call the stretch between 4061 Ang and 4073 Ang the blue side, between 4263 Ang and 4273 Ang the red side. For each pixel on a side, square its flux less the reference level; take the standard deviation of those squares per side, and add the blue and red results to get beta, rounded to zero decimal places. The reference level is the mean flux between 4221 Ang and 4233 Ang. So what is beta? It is 6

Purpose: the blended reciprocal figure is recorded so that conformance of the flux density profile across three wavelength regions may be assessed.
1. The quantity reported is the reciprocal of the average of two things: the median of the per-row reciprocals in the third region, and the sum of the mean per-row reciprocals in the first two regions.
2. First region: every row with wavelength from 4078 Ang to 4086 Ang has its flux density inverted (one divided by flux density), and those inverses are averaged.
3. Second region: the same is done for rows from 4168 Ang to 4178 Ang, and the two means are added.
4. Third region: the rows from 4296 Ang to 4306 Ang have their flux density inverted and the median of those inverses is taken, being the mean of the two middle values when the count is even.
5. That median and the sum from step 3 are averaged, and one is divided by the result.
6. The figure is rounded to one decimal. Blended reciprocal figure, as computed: 14.2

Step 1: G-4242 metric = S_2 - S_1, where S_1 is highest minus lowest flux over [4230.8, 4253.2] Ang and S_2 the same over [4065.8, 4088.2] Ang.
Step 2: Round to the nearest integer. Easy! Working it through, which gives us 1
